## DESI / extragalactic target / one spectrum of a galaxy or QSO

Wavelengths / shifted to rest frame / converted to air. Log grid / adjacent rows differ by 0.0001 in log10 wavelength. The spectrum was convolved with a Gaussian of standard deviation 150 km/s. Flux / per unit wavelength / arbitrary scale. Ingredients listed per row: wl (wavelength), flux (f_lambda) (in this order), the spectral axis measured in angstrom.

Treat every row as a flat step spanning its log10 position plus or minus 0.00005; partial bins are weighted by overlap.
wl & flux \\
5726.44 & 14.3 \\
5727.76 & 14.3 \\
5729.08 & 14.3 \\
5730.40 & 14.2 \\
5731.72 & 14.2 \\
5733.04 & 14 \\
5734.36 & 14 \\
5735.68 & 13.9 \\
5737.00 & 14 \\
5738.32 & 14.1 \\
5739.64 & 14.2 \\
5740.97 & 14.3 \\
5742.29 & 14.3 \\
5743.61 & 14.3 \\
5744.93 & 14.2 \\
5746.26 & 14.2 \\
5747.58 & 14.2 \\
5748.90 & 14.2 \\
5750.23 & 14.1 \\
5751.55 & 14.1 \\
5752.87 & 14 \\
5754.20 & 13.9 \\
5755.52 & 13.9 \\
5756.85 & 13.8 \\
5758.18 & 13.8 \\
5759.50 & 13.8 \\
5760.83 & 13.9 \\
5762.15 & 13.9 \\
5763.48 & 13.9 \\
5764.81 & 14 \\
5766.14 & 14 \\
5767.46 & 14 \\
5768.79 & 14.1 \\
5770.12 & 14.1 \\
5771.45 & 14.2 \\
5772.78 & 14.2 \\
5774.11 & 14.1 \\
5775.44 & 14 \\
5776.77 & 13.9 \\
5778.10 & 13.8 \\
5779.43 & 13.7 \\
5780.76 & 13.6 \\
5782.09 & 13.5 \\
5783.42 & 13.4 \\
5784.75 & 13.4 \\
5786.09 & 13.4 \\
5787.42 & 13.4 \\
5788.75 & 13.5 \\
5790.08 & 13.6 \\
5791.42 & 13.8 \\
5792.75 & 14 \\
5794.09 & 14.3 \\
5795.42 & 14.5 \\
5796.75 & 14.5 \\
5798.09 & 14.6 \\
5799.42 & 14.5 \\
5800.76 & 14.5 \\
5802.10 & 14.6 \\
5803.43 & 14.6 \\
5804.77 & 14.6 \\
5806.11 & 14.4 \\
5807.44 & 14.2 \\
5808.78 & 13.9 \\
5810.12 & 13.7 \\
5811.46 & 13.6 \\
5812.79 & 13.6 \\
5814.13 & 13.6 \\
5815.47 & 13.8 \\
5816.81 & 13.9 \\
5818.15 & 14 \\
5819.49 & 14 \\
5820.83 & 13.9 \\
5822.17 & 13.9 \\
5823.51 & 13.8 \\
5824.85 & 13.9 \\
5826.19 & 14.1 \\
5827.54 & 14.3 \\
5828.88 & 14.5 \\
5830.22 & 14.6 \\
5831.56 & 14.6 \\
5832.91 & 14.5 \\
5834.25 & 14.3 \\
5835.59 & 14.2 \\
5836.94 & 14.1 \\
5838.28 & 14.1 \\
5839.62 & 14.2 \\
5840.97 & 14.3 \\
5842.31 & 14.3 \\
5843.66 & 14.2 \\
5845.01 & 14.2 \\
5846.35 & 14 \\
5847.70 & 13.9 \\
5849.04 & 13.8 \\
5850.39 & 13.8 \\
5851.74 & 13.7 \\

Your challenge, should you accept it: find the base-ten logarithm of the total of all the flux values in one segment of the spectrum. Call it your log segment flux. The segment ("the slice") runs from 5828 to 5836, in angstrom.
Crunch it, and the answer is 1.94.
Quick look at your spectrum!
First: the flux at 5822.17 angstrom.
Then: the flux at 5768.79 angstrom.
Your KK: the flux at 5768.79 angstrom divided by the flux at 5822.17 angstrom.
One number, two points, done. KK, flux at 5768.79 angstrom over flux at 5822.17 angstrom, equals 1.01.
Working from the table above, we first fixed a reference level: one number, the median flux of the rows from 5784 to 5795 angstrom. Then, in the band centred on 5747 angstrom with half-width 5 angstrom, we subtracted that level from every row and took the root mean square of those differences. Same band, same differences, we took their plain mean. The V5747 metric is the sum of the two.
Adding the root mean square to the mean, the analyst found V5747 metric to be 1.30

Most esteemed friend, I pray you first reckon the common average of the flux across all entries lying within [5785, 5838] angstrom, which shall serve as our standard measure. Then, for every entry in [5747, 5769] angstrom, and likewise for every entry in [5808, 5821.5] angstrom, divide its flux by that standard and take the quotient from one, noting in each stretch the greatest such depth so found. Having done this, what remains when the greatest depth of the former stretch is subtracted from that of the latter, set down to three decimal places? 0.014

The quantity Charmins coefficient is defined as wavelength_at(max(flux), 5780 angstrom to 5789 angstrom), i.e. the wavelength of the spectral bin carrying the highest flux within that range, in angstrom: 5780.76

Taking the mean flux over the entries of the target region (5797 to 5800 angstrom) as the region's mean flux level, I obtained 14.55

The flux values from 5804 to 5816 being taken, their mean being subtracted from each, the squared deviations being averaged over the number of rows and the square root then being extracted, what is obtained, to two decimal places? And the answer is 0.36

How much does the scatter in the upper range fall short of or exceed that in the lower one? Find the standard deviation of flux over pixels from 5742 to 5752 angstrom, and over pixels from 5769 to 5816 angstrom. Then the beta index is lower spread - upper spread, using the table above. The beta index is -0.34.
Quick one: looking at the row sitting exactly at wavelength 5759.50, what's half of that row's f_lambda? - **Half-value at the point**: 6.90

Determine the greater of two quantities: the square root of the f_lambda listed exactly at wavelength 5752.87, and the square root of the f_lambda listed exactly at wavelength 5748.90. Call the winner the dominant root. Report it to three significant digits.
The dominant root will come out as 3.77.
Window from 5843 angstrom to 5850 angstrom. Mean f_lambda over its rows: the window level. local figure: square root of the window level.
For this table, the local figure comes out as 3.74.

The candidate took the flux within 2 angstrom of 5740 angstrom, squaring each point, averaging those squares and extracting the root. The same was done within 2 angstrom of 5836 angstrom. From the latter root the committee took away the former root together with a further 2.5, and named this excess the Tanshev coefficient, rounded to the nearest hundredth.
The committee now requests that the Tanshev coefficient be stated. -2.50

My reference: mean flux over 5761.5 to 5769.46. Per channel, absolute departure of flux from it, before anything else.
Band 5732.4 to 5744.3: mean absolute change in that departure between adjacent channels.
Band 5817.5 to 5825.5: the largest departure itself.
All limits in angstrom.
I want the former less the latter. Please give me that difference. -0.1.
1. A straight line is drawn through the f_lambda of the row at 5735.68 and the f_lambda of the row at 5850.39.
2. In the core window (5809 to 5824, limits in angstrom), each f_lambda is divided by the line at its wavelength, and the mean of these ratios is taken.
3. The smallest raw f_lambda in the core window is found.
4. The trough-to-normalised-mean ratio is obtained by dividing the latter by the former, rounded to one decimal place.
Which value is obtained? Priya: 13.6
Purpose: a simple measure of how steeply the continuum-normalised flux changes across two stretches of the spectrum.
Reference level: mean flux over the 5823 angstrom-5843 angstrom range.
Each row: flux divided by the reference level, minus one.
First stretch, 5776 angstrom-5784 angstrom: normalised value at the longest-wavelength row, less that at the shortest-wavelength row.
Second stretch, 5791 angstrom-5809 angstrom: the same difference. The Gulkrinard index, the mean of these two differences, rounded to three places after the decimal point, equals -0.014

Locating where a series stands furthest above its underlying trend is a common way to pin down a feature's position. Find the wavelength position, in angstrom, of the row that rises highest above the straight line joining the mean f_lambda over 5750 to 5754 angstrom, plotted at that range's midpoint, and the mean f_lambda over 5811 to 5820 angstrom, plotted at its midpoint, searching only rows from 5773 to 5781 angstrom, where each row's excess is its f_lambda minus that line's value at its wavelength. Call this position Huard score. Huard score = 5774.11 angstrom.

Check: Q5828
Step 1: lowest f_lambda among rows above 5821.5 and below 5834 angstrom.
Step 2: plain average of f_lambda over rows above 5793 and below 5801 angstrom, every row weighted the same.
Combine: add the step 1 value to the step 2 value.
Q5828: 28.3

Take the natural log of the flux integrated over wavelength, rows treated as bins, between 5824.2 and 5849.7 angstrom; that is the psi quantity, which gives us 5.89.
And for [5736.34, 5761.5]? 5.87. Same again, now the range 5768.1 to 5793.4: 5.85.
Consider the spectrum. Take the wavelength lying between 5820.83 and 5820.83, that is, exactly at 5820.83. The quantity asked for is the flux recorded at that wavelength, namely 13.9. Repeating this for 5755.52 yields 13.9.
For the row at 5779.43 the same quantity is 13.7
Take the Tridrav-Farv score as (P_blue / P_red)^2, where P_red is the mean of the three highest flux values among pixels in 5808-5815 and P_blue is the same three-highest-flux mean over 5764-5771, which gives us 1.05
